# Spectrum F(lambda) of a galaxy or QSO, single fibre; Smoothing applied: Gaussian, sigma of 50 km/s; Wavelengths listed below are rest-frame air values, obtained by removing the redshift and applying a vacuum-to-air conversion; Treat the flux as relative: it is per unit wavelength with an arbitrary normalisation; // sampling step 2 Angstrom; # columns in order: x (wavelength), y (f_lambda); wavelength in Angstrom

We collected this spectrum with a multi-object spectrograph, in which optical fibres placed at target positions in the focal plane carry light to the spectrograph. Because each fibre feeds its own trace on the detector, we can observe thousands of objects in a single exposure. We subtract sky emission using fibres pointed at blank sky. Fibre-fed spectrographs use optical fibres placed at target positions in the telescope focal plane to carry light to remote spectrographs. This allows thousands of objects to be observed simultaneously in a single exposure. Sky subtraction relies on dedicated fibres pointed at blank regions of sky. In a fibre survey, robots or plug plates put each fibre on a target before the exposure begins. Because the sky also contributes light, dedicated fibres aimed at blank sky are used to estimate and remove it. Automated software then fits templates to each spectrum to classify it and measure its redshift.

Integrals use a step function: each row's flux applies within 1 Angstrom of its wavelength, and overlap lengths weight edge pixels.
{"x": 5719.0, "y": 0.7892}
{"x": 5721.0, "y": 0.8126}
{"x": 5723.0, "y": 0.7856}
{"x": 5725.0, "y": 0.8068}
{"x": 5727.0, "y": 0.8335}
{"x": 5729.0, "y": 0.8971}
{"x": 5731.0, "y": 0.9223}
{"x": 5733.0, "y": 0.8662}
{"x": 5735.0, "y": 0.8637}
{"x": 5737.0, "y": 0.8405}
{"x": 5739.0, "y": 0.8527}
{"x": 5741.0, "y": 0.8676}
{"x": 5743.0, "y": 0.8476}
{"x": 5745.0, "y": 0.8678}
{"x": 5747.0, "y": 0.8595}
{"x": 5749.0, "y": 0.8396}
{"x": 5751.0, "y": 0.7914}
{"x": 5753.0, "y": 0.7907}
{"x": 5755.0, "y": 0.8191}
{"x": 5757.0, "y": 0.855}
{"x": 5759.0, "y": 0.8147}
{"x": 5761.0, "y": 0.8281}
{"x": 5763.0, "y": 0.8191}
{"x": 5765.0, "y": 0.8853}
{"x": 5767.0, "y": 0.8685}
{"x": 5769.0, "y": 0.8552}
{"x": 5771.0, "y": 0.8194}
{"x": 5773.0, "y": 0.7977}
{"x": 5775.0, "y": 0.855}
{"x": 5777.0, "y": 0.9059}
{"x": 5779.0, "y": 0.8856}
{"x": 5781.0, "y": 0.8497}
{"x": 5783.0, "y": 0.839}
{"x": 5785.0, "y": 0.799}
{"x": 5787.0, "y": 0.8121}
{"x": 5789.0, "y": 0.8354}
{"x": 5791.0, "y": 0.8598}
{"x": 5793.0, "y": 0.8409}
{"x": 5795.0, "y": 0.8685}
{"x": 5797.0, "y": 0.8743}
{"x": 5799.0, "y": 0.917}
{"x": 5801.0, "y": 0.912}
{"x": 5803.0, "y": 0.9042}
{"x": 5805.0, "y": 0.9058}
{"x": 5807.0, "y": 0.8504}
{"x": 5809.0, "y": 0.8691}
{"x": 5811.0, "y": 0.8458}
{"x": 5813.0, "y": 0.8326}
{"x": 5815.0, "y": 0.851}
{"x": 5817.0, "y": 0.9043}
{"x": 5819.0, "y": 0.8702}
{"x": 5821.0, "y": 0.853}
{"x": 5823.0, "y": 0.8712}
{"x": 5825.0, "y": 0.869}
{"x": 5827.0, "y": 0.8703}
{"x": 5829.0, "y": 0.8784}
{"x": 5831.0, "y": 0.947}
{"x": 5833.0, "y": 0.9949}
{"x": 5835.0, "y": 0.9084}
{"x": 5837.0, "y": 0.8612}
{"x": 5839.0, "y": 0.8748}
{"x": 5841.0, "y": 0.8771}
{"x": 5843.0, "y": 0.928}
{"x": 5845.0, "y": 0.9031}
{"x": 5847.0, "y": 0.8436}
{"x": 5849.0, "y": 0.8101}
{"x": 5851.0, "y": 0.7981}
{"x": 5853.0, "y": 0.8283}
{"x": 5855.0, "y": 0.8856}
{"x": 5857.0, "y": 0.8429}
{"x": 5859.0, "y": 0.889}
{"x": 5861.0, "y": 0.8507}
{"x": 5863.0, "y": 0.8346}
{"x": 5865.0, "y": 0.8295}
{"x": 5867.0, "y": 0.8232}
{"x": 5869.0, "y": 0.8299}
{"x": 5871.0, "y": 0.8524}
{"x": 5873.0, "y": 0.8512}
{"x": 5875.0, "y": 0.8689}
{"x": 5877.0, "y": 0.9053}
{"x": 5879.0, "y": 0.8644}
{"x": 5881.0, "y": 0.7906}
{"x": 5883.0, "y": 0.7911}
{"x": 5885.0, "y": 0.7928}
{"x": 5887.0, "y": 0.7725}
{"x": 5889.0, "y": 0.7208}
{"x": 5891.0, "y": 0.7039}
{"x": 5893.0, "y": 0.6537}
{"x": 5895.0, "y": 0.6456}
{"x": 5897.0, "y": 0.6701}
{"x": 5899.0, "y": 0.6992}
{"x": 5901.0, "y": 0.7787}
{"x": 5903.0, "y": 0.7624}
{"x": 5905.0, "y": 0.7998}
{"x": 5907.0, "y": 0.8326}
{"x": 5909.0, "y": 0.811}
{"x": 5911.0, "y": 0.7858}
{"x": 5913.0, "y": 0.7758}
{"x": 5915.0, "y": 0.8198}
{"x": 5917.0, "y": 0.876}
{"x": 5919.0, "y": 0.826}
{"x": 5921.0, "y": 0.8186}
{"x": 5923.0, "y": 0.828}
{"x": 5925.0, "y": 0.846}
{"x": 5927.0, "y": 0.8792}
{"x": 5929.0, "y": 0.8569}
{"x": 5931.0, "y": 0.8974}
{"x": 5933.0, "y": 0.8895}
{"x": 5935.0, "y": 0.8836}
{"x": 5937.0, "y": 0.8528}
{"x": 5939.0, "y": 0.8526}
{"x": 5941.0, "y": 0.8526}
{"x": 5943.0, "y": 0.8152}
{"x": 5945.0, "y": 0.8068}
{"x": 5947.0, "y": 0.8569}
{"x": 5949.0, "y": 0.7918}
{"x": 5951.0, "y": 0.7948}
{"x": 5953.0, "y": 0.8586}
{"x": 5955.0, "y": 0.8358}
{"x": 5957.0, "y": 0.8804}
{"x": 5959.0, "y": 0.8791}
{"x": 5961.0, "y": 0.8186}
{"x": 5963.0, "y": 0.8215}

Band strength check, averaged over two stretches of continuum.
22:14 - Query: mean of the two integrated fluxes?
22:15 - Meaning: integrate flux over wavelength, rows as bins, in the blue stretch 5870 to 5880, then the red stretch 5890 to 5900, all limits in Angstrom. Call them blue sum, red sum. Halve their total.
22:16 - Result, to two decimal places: 7.71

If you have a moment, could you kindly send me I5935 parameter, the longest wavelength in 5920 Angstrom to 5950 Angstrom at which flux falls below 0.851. 5949.0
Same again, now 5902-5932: 5925.0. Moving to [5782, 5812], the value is 5811.0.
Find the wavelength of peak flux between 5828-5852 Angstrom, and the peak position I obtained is 5833.0 Angstrom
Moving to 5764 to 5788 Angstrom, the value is 5777.0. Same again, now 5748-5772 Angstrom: 5765.0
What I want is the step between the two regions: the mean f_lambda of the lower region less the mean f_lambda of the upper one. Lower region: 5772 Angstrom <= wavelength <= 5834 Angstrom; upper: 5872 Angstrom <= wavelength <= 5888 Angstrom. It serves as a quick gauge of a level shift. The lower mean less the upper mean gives 0.040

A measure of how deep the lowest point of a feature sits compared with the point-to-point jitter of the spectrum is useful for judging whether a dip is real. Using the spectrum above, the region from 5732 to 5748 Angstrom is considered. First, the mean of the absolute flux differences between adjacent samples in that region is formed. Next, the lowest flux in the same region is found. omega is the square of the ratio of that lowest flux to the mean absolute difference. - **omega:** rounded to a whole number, 3373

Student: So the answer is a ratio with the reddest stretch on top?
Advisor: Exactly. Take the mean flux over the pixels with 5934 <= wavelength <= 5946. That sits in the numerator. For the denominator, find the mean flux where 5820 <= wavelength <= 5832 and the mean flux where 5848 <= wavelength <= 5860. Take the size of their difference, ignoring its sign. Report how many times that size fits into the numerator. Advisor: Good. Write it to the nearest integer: 22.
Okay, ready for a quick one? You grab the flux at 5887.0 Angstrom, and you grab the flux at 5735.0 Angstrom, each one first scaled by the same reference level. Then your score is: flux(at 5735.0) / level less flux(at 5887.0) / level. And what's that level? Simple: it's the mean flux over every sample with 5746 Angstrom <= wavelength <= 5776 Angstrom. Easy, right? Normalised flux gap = 0.11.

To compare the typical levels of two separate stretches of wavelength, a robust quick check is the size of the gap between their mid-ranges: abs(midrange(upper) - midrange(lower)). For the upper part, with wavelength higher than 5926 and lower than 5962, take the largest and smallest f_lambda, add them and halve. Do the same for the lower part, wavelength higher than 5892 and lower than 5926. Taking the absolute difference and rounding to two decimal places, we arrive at 0.08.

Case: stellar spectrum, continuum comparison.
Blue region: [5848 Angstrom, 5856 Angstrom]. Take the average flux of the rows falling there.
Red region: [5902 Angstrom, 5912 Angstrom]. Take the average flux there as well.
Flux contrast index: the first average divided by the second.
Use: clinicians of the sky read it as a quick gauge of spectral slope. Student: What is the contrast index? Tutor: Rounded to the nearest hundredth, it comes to 1.04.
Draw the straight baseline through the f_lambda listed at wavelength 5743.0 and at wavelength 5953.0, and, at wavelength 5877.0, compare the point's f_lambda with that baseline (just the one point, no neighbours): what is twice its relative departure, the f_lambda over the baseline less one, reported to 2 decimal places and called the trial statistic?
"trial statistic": 0.12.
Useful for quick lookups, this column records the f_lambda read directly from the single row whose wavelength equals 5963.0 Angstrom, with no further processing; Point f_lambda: 0.8215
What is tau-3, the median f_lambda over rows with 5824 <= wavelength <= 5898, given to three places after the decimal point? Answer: 0.851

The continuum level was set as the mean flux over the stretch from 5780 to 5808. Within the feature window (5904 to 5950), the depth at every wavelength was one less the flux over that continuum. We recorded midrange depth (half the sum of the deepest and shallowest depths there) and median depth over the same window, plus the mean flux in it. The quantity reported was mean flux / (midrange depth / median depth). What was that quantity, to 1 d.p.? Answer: 1.0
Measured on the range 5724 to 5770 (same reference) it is 1.4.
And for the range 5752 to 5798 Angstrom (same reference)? 1.3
